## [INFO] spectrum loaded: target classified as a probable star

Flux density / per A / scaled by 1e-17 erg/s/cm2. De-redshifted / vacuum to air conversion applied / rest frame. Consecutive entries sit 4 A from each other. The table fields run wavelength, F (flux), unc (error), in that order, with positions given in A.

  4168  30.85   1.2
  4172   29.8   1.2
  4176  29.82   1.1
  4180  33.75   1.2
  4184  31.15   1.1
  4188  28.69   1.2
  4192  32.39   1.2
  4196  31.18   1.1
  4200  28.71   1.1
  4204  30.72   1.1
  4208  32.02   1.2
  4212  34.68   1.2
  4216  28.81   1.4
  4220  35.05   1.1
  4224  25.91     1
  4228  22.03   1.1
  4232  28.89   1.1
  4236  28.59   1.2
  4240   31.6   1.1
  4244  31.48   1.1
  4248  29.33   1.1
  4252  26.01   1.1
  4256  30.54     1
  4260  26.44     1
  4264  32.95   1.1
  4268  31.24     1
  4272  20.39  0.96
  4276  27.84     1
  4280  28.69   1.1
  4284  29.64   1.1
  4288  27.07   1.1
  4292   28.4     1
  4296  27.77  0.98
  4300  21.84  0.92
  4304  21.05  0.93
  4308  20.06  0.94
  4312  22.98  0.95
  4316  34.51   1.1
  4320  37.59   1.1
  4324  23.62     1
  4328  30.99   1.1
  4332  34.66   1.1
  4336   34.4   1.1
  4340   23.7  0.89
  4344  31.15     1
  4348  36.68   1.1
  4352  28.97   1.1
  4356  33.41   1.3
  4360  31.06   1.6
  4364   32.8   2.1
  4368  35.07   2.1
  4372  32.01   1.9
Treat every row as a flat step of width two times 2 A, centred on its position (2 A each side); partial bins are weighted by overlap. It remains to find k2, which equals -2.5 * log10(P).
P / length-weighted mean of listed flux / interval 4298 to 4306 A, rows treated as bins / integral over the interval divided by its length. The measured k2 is -3.33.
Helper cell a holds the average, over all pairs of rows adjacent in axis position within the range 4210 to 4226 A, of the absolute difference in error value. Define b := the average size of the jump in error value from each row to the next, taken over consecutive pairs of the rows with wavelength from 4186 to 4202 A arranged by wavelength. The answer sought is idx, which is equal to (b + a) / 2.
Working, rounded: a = 0.20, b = 0.033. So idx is 0.12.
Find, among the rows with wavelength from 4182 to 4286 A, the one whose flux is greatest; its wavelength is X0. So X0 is 4220 A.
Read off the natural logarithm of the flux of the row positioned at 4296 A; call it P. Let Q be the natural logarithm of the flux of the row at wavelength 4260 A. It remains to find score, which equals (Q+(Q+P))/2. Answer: 4.94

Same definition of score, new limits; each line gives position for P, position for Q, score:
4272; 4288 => 4.81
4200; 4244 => 5.13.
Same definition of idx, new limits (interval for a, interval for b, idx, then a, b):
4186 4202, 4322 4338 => 0.03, 0.03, 0.033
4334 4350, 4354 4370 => 0.20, 0.14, 0.267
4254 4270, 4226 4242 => 0.07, 0.07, 0.067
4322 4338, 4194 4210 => 0.03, 0.03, 0.033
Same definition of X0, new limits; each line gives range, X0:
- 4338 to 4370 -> 4348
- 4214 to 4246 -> 4220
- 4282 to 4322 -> 4320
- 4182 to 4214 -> 4212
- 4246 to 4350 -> 4320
